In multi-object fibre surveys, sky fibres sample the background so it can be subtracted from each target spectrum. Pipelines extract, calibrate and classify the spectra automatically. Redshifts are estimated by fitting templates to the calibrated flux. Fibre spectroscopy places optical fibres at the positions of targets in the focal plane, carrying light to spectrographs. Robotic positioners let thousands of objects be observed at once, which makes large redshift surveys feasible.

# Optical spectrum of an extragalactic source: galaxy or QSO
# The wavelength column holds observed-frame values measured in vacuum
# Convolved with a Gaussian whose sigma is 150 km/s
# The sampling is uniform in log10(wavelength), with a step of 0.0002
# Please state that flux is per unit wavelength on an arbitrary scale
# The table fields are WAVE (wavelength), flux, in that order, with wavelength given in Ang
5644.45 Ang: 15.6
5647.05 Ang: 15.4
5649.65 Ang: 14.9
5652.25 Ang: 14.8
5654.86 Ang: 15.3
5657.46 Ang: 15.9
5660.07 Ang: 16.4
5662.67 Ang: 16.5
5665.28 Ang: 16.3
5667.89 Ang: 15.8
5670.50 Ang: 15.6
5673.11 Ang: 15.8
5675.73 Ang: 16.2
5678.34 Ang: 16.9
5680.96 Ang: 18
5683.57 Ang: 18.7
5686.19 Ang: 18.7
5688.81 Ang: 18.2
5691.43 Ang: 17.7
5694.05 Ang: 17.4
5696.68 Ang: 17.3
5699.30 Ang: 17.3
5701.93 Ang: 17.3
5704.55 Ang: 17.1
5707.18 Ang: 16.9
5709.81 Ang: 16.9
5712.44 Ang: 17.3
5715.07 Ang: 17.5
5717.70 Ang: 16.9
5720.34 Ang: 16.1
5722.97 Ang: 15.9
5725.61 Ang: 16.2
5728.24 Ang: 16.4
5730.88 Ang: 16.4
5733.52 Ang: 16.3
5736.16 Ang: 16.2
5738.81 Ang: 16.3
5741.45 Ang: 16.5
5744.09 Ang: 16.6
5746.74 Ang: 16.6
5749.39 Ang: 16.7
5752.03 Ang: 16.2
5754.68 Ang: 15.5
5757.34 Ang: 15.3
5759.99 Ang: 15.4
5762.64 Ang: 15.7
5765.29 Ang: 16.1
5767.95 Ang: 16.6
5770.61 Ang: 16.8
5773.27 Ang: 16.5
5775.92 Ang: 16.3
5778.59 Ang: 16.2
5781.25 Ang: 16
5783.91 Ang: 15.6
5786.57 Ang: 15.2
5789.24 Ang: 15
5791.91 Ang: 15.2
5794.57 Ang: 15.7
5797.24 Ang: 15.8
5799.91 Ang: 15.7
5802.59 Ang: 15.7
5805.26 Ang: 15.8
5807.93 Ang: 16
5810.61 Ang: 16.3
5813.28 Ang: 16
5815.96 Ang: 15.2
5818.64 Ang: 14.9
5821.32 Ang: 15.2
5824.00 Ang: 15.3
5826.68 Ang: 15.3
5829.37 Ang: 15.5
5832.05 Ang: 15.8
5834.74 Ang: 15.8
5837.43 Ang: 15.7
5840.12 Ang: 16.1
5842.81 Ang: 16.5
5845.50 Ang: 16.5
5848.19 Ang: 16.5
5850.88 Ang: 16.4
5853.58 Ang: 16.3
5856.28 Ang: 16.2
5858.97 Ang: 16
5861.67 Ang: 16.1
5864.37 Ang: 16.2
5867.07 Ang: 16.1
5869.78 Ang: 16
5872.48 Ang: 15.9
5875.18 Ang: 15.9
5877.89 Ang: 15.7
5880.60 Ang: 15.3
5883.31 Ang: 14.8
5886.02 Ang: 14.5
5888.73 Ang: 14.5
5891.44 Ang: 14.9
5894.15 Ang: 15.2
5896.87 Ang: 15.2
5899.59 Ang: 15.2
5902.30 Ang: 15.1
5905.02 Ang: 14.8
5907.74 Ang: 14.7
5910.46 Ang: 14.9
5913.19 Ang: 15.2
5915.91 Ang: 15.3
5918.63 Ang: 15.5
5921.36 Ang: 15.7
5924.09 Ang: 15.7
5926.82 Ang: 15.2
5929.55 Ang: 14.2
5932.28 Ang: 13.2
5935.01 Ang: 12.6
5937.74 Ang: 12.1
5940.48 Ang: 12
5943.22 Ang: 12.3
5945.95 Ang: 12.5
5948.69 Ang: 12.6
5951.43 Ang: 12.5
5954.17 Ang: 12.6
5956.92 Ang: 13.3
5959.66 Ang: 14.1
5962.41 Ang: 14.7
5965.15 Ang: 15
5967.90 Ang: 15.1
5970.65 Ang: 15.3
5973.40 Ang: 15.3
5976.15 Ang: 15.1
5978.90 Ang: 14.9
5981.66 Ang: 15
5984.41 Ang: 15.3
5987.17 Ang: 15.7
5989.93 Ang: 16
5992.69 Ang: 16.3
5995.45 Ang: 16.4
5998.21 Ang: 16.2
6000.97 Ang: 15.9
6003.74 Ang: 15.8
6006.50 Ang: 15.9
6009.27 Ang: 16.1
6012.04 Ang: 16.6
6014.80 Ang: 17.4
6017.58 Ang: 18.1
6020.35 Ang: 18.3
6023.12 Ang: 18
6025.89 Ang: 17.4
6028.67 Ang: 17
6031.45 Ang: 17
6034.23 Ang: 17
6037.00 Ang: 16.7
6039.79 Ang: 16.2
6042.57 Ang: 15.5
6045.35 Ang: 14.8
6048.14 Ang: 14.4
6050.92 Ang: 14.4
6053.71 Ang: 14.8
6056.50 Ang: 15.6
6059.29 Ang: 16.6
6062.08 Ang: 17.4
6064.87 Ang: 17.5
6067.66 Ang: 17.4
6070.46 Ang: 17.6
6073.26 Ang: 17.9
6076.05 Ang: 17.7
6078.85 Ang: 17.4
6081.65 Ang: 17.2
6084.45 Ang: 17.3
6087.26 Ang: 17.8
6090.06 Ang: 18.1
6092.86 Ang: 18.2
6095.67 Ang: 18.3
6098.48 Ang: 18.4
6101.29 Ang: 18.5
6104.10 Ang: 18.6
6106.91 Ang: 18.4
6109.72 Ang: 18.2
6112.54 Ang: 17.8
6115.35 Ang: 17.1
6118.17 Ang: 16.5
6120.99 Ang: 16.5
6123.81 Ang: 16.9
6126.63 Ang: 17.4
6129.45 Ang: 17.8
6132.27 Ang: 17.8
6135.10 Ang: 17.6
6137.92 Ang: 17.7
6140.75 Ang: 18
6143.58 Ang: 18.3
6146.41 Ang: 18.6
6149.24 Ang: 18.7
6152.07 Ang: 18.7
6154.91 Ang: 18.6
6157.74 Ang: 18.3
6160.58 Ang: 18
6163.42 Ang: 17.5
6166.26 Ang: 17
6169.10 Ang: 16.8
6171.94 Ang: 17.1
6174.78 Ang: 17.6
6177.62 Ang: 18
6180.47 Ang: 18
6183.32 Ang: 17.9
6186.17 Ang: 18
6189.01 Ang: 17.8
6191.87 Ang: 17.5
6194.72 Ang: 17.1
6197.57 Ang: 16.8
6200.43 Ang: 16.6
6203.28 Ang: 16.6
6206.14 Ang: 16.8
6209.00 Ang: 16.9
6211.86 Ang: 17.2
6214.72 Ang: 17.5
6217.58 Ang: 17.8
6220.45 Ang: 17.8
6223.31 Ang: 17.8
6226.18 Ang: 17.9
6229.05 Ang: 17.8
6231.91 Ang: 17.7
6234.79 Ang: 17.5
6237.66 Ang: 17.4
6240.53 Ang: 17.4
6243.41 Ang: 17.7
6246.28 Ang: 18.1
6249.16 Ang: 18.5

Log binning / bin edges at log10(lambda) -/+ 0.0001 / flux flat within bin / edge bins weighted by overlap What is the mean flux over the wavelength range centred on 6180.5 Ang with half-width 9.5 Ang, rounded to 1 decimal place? 17.8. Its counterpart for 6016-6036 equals 17.5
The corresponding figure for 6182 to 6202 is 17.4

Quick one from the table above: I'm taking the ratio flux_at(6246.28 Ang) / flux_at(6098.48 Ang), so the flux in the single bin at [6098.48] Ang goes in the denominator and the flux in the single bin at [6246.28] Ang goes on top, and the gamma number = 0.98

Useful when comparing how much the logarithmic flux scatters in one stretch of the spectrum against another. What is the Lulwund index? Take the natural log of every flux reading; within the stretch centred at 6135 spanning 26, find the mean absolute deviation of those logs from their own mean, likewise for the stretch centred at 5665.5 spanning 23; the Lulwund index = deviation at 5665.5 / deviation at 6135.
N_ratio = 1.1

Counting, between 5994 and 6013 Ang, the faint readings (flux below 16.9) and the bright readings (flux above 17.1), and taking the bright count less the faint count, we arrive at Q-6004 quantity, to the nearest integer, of -7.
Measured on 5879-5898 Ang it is -7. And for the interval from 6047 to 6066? -3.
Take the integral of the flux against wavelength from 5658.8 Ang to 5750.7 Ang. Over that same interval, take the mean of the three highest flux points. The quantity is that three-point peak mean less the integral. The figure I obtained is -1528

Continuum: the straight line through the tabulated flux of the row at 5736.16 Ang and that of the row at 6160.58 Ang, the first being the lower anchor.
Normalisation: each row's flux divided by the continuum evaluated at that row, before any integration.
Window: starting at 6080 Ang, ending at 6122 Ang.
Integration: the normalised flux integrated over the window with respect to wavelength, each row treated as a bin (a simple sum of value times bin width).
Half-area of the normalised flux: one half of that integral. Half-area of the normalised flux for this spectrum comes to 21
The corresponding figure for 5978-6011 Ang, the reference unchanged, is 15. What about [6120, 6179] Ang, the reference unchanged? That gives 29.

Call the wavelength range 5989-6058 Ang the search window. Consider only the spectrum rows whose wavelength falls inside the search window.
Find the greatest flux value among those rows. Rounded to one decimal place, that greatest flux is 18.3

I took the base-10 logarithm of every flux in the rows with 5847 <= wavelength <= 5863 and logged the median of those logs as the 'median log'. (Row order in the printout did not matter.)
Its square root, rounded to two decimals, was 1.10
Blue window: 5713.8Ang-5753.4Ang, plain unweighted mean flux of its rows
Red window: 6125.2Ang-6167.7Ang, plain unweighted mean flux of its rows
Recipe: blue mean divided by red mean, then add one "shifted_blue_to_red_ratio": 1.91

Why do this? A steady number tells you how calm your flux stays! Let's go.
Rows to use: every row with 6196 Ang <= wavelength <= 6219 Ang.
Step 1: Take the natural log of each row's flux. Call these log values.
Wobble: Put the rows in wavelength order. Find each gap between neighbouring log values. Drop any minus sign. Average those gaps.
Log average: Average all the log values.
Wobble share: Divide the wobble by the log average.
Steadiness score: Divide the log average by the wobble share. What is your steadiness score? 688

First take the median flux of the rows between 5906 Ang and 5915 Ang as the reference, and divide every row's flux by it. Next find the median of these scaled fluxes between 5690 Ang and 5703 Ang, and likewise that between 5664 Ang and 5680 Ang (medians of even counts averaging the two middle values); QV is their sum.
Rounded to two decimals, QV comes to 2.23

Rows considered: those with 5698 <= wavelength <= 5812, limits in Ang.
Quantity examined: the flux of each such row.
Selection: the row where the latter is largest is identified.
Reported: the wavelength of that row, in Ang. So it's 5715.07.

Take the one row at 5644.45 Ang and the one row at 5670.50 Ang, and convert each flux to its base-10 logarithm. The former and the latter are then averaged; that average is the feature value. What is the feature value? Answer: 1.19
